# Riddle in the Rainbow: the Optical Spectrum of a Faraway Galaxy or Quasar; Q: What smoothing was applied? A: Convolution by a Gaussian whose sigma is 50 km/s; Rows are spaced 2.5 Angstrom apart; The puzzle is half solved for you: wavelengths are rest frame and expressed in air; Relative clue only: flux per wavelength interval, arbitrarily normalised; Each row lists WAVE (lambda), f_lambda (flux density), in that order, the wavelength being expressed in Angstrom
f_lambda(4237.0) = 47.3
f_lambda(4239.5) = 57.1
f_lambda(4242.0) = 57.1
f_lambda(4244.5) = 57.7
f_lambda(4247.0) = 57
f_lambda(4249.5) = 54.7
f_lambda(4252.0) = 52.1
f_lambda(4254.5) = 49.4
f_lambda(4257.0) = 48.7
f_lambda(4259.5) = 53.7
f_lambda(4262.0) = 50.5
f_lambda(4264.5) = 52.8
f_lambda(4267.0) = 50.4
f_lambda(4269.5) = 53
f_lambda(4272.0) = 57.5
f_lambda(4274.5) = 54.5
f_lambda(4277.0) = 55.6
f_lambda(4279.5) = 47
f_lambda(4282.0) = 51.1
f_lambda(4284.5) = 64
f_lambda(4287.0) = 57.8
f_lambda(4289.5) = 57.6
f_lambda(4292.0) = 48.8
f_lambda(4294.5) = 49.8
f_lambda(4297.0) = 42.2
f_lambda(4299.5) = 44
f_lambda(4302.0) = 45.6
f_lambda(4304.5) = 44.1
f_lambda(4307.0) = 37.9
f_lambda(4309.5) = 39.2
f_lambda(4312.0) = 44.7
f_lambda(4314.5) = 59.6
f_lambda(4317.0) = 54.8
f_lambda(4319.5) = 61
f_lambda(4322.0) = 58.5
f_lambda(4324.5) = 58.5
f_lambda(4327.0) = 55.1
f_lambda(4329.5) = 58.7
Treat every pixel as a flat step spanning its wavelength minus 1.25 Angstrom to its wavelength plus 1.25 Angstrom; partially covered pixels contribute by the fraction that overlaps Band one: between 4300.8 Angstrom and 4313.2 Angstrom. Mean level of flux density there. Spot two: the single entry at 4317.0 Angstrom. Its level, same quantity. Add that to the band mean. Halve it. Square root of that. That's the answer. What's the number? 6.97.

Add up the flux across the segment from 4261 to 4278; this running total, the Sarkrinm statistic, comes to 374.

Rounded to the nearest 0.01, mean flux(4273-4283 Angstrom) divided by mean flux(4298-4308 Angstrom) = 1.21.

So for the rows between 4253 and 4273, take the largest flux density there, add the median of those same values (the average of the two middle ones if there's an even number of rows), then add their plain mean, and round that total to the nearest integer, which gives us 161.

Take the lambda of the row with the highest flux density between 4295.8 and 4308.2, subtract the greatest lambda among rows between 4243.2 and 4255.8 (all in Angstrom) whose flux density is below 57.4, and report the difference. 47.5 Angstrom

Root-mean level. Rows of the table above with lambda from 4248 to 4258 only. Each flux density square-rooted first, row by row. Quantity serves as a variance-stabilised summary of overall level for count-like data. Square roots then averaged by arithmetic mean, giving 7.2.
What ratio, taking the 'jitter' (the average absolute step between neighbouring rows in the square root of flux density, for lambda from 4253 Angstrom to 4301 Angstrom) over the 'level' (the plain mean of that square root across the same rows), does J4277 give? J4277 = 0.040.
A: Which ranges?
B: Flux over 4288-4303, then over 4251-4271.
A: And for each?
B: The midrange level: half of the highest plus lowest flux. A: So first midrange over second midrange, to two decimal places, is 0.97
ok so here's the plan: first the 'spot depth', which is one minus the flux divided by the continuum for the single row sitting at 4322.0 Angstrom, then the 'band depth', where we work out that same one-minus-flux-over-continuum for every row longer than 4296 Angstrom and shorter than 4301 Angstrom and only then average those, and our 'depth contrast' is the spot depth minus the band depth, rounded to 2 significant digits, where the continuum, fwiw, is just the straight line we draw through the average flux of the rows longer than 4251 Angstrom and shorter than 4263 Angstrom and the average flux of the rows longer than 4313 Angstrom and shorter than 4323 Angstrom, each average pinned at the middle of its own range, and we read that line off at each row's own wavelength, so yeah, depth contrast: -0.22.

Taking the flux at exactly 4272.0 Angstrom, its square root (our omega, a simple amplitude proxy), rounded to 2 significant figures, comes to 7.6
